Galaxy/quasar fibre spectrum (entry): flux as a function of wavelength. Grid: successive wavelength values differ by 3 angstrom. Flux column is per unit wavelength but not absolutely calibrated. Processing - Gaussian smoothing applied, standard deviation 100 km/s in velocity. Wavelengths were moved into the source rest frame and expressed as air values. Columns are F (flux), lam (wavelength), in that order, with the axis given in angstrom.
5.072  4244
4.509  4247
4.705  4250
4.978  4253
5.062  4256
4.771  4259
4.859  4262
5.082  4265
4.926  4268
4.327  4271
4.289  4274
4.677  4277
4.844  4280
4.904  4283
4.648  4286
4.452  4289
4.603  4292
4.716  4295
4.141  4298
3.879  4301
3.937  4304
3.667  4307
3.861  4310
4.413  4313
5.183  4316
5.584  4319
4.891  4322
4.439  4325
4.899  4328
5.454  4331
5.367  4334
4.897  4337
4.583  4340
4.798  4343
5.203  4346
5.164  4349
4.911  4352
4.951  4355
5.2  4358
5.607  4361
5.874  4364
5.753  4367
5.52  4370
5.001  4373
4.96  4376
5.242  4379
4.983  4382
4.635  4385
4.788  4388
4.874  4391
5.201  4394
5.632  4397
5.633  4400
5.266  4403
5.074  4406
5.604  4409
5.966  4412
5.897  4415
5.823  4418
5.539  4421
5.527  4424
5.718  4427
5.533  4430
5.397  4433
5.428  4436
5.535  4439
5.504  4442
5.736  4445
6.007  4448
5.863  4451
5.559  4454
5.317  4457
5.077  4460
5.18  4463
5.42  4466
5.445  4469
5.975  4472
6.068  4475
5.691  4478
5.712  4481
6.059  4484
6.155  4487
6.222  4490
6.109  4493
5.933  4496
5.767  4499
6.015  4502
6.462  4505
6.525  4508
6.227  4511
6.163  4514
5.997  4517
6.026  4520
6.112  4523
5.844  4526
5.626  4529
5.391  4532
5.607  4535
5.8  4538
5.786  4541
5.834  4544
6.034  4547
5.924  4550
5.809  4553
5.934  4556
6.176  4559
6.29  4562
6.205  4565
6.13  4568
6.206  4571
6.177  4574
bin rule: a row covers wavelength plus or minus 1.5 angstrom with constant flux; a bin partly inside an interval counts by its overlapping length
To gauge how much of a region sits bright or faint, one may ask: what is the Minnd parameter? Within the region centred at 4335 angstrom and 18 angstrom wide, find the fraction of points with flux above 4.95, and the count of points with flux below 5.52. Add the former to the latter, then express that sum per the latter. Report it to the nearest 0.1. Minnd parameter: 1.1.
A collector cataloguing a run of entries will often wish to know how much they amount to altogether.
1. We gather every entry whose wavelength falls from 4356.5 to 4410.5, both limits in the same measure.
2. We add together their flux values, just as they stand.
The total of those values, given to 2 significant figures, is 95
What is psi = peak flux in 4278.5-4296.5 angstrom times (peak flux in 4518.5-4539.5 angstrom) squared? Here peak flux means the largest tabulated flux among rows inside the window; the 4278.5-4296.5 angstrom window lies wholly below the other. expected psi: 183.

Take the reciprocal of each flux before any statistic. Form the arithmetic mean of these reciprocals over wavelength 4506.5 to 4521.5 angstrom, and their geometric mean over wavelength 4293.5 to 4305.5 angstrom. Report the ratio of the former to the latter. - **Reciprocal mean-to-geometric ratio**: 0.67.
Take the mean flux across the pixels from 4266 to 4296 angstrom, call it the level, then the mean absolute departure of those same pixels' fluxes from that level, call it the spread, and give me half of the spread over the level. 0.019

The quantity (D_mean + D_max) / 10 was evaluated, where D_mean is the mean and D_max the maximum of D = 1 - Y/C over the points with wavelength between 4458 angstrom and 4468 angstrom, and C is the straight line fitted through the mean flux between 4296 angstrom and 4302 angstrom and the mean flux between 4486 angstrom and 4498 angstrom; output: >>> 0.02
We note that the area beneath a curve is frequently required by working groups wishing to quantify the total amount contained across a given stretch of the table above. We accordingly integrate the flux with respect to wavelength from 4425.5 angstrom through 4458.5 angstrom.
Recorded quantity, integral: 185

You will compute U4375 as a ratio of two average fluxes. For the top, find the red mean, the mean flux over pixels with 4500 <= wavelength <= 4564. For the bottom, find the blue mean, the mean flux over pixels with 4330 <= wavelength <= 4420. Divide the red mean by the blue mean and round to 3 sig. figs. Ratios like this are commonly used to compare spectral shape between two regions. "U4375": 1.14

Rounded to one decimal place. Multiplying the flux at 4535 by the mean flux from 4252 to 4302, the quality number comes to 26.1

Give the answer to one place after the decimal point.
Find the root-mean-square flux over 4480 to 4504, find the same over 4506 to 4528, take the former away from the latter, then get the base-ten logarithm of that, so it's -0.9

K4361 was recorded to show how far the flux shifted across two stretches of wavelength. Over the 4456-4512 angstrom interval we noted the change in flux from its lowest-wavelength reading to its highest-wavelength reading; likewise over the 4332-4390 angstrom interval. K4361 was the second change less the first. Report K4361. -1.49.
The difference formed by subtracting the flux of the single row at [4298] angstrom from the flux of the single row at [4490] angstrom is 2.1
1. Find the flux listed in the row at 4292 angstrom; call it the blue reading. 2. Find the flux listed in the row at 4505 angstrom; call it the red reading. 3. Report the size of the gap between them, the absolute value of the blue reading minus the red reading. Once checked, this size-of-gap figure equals 1.86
